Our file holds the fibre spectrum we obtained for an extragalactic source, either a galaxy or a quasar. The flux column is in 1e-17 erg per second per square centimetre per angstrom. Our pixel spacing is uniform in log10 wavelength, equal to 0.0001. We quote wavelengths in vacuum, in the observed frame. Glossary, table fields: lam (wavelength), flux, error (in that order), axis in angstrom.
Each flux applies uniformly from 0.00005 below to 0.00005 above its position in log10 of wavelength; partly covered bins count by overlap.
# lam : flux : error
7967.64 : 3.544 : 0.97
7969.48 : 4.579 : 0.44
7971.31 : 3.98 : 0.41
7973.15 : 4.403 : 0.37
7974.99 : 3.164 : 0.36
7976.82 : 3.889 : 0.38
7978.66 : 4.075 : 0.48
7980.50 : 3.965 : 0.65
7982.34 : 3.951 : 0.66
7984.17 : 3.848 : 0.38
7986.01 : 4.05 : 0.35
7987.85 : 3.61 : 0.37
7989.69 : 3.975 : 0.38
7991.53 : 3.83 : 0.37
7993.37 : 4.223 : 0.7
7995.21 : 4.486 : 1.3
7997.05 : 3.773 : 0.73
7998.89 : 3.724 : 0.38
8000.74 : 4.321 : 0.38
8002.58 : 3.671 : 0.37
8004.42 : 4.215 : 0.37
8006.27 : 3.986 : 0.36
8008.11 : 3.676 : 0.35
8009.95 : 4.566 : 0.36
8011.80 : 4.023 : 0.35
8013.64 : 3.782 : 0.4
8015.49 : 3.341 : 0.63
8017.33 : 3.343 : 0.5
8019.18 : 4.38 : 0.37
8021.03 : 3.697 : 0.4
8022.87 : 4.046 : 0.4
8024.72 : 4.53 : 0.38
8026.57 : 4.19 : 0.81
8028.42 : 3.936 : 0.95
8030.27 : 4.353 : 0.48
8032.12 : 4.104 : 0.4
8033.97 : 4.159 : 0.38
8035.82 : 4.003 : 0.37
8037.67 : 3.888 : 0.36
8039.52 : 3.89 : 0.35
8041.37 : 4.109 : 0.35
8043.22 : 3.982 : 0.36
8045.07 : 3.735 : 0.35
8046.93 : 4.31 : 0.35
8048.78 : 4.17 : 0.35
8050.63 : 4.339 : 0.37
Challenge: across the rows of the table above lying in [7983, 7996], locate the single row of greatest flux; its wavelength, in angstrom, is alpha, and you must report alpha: 7995.21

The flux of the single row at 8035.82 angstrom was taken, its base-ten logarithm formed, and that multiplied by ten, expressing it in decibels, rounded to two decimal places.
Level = 6.02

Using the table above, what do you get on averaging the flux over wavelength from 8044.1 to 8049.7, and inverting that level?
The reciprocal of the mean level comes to 0.246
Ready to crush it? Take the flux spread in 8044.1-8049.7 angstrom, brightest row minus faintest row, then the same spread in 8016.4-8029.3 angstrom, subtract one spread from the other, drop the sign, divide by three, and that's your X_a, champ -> 0.20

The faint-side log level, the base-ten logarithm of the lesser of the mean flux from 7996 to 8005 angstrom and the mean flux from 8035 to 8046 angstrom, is 0.595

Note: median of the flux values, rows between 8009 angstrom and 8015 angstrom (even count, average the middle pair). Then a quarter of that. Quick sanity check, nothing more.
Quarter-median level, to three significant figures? 1.01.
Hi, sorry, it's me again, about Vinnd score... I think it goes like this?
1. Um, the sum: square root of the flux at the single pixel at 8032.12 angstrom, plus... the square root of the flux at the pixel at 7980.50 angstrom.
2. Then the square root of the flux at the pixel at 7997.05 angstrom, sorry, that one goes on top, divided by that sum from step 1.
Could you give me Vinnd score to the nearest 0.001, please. 0.484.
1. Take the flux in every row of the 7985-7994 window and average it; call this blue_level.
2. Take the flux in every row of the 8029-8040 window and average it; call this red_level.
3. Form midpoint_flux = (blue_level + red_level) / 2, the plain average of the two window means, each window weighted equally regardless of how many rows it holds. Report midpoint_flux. 4.00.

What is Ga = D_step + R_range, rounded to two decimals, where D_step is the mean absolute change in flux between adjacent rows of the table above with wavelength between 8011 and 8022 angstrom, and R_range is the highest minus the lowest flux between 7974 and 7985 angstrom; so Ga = 1.39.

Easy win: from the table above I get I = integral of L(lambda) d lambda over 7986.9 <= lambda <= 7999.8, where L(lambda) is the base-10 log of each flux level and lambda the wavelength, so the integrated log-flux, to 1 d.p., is 7.7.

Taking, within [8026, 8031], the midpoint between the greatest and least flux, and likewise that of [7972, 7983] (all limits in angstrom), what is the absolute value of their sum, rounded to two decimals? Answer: 7.93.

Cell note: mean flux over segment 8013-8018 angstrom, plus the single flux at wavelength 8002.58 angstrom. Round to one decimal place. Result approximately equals 7.2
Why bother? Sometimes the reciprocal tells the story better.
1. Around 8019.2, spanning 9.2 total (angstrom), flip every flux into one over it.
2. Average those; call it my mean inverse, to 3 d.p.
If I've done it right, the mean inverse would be 0.269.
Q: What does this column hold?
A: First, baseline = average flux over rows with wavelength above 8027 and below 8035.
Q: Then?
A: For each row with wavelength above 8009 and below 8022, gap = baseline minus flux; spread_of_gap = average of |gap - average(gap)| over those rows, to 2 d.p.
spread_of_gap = 0.38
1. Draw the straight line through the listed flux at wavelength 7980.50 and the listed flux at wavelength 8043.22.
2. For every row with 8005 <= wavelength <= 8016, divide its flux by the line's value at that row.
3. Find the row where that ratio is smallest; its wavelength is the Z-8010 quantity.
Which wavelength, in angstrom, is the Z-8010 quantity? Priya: 8015.49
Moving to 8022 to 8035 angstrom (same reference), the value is 8028.42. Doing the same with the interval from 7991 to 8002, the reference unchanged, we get 7998.89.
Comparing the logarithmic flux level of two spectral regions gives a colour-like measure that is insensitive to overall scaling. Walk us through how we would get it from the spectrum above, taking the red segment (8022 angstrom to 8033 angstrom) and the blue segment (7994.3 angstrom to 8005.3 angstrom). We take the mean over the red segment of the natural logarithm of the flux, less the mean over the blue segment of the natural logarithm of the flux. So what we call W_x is 0.04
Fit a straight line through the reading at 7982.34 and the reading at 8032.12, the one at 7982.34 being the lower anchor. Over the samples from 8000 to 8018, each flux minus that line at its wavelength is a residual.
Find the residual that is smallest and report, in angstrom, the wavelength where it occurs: 8017.33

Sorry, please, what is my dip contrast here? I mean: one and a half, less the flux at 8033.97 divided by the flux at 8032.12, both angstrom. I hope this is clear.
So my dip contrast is 0.487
